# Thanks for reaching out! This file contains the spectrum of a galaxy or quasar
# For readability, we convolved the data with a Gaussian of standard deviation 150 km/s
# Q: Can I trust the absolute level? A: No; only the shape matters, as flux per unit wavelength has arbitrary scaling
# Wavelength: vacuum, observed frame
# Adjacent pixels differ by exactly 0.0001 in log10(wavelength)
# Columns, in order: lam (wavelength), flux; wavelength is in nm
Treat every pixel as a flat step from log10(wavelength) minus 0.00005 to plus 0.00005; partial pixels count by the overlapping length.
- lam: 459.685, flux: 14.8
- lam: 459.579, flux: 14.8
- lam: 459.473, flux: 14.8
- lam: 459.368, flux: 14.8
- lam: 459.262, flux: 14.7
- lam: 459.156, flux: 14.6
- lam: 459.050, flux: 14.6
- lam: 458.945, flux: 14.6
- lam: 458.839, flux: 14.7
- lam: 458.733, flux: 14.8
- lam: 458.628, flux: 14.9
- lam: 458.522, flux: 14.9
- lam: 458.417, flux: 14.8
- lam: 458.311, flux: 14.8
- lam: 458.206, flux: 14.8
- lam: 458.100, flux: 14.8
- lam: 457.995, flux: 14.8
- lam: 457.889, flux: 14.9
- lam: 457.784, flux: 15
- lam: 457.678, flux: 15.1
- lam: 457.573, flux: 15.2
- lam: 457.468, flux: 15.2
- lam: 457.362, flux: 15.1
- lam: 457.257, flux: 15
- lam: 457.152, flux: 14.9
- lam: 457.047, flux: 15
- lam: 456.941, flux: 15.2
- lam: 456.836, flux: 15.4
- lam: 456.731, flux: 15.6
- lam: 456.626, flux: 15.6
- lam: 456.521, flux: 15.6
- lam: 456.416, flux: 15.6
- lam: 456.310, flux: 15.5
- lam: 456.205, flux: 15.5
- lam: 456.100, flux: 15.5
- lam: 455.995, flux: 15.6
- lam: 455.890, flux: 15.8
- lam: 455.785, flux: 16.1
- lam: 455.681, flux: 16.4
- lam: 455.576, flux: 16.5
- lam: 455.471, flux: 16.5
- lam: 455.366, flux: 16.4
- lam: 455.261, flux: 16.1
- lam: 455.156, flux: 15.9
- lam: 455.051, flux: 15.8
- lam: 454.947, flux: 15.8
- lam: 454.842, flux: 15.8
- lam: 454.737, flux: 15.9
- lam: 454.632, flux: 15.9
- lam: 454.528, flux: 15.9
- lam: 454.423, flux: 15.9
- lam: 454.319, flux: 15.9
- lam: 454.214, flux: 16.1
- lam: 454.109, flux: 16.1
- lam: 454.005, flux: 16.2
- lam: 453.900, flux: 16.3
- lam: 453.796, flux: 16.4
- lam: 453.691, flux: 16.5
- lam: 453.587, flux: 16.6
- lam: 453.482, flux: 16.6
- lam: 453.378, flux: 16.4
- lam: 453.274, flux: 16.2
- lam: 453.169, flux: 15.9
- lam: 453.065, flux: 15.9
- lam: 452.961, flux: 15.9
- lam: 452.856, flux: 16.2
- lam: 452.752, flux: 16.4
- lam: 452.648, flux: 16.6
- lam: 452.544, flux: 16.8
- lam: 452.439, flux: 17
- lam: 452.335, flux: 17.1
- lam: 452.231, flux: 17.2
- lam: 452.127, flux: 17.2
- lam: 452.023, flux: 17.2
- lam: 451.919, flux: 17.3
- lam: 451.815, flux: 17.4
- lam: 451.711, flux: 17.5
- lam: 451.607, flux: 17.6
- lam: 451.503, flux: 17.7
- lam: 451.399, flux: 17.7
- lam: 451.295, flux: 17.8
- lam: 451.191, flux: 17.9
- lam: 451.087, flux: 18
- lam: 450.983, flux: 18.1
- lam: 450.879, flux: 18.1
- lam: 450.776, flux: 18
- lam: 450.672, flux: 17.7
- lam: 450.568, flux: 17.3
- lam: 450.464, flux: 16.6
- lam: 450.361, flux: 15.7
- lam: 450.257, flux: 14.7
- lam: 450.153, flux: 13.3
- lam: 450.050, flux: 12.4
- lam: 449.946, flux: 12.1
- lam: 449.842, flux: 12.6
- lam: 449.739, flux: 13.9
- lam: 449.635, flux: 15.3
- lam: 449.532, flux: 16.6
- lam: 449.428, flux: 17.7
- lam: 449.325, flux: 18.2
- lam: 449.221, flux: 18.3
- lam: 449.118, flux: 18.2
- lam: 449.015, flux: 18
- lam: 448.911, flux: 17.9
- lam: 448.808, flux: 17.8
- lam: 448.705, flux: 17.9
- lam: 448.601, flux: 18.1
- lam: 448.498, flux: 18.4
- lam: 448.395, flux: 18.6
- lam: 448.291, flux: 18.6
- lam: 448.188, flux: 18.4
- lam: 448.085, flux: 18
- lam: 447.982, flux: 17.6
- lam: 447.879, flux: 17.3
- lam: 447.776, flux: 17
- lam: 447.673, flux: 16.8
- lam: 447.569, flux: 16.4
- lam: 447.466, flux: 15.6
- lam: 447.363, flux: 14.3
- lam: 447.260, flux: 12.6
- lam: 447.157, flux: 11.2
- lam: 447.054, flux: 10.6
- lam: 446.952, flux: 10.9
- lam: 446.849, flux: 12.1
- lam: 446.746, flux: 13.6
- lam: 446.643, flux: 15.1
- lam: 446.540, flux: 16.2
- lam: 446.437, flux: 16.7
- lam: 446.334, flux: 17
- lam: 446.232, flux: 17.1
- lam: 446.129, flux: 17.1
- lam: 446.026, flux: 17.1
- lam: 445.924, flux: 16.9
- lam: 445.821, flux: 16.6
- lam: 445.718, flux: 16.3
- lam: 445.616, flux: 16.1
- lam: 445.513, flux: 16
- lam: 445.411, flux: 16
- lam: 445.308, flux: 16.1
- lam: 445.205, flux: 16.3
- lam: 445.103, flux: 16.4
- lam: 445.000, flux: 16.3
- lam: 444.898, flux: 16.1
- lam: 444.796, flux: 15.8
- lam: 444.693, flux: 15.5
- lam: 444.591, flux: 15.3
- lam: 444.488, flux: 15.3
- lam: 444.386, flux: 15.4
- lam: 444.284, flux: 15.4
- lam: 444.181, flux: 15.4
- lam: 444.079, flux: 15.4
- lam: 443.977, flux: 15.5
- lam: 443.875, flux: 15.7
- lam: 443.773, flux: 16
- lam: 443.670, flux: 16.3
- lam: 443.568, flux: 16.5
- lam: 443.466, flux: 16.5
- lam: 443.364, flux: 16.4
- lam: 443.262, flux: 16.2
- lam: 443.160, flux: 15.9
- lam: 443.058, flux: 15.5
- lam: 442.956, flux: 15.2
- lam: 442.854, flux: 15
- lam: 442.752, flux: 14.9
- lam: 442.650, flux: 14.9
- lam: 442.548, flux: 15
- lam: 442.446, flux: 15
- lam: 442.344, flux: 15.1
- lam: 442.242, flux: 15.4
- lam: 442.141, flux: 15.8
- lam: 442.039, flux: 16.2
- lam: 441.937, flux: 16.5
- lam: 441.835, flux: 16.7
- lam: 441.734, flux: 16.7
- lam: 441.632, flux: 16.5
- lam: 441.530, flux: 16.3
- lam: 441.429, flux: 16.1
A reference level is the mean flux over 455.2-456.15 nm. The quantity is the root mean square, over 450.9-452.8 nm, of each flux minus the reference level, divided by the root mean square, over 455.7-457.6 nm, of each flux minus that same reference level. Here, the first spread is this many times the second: 1.8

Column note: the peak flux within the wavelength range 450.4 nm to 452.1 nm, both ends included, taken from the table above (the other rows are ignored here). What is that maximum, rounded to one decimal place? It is 18.1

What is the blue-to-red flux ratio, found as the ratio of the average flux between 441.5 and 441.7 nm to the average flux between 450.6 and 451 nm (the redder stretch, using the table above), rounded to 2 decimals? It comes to 0.91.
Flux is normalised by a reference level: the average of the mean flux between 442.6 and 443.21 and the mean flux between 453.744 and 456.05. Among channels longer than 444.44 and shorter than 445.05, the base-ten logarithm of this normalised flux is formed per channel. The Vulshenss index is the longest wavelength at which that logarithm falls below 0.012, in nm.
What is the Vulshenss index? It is 444.796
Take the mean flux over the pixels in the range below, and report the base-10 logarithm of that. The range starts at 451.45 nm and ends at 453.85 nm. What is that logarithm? 1.224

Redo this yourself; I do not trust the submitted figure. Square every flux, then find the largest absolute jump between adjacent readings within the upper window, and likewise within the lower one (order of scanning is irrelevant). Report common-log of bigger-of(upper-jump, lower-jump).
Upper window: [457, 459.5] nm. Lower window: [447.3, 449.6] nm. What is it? 1.59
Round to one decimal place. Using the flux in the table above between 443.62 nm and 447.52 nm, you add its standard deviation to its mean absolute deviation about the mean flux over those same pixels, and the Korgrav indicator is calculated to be 2.9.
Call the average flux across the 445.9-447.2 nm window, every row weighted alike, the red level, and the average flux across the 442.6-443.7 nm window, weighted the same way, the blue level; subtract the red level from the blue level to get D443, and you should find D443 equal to 1.0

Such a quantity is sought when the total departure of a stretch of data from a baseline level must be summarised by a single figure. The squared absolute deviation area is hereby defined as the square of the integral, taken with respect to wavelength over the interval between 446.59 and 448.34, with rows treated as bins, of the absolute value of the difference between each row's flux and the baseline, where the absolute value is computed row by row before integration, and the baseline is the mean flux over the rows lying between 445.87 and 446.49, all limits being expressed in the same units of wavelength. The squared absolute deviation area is 19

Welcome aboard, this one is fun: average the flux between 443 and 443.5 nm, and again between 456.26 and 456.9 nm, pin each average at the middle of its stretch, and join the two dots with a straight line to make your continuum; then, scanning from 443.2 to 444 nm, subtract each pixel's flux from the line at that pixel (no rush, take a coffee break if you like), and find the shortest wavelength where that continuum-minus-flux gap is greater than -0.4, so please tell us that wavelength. 443.262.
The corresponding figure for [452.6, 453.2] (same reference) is 452.961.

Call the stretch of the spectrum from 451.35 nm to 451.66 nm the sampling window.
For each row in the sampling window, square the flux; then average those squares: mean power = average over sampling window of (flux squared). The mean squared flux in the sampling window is 312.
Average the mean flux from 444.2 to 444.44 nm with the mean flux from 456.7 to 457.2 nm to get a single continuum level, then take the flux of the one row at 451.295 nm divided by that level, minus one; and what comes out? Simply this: 0.16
